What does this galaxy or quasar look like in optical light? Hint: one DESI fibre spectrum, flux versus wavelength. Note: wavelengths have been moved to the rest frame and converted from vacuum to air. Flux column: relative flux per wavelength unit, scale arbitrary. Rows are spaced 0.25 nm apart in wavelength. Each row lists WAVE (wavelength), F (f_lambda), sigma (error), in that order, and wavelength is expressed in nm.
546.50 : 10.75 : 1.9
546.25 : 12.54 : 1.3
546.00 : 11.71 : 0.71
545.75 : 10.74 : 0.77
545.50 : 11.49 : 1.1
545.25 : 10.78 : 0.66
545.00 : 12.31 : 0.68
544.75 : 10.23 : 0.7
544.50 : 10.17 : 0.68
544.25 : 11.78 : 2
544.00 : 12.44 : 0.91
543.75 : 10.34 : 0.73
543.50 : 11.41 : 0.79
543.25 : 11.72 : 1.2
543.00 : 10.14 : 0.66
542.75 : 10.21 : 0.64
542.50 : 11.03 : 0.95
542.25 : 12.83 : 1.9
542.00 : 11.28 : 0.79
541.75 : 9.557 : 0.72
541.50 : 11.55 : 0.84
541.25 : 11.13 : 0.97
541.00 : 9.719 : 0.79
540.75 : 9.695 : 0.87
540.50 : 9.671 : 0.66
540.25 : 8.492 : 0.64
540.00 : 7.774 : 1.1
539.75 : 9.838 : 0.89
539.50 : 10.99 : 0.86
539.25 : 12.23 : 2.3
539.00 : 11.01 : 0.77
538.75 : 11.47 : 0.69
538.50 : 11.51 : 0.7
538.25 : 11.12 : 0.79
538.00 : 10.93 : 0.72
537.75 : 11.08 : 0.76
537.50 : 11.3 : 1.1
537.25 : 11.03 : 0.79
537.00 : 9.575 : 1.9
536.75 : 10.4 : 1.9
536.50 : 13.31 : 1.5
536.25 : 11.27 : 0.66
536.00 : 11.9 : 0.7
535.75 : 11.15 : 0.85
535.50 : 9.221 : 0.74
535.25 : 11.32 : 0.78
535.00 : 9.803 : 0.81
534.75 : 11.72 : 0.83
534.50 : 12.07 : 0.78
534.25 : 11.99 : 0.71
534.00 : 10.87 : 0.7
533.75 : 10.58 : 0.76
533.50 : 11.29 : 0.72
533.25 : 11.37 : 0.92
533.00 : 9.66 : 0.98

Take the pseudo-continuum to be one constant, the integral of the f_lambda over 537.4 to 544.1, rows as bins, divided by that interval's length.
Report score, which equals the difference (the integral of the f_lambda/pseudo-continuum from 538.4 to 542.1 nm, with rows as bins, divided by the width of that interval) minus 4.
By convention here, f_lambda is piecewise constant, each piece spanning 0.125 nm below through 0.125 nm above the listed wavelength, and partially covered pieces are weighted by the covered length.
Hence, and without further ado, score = -3.03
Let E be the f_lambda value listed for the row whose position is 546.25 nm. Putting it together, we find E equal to 12.54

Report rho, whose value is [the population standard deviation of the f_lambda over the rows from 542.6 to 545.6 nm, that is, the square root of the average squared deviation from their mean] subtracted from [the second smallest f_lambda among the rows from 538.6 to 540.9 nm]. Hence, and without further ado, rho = 7.66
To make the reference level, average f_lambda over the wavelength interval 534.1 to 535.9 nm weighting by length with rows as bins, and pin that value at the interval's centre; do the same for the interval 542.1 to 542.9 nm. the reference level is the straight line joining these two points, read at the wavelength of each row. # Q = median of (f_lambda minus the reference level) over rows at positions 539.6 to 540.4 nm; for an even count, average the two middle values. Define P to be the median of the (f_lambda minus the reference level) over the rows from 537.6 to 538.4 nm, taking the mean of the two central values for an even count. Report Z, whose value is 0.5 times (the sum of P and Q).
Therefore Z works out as -1.41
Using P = -0.1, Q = -2.74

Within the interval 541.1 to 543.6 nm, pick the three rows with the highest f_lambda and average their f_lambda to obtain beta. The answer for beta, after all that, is 12.0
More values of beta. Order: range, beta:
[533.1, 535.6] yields 11.9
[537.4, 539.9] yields 11.7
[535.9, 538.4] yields 12.2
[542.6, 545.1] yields 12.2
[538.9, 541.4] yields 11.5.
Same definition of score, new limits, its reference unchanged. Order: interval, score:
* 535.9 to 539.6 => -2.95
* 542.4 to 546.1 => -2.97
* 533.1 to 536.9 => -2.96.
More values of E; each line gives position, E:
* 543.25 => 11.72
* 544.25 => 11.78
